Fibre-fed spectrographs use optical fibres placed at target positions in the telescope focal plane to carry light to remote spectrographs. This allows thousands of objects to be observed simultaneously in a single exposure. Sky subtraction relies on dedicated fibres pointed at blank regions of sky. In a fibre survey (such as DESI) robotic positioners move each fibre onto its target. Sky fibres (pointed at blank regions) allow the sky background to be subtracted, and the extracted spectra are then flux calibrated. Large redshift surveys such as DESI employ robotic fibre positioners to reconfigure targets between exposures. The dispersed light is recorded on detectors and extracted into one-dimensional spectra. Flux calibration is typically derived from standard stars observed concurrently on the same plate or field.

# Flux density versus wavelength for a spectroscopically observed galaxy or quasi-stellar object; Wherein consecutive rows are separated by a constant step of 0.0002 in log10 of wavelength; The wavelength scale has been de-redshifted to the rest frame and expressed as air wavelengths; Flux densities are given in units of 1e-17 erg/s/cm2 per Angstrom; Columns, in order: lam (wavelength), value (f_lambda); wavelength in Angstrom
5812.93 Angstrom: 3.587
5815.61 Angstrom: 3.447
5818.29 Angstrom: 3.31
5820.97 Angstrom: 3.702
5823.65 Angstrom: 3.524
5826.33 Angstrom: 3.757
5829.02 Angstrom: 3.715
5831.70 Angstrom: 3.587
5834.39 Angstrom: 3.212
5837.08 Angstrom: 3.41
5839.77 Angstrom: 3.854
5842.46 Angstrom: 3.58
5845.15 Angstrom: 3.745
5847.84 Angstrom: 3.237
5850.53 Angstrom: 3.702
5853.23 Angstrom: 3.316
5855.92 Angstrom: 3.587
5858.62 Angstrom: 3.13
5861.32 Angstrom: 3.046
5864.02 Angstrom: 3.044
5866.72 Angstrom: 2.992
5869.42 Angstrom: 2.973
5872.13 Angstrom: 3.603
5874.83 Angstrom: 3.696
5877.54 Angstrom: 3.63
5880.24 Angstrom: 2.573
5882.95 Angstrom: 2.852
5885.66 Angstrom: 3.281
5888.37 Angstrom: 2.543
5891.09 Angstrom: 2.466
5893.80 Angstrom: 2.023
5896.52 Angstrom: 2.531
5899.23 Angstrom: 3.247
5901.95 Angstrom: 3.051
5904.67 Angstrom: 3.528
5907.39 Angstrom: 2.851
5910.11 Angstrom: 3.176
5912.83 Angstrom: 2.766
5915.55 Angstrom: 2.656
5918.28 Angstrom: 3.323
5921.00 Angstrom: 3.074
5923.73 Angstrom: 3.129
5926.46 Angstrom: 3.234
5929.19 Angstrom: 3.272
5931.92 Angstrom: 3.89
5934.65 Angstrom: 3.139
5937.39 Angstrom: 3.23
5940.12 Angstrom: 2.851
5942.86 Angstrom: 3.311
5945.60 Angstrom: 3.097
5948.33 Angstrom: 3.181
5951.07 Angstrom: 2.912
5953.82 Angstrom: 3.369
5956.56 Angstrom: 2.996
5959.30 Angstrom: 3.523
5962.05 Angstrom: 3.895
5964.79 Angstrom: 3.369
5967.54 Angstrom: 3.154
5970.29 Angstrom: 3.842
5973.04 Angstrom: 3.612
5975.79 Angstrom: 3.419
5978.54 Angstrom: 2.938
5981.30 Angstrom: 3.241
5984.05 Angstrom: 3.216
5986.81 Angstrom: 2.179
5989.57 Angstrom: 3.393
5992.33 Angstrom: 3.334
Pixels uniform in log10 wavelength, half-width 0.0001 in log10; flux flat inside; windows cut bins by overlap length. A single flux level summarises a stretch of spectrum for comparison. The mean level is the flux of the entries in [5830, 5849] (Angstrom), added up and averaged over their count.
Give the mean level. 3.52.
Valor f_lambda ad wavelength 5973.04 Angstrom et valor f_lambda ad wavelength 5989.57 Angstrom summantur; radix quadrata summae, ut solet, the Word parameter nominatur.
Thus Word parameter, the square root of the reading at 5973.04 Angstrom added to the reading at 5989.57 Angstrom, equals 2.65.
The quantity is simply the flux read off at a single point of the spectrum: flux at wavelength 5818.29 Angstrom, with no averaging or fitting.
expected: 3.31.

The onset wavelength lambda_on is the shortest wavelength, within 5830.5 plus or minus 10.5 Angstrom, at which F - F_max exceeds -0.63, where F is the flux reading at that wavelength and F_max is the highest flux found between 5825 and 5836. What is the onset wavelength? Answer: 5820.97 Angstrom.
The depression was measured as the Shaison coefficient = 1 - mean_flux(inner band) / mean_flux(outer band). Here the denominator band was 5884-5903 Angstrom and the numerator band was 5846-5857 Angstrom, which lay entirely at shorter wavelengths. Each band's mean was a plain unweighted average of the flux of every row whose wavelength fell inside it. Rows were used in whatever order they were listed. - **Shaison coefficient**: -0.27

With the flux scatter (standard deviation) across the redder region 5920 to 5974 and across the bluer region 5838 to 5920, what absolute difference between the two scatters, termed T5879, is 0.15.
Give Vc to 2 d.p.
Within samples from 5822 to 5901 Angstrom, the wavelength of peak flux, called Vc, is 5839.77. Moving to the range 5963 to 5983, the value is 5970.29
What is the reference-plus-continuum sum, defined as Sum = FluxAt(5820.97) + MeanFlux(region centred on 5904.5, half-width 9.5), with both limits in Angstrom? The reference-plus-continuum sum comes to 6.72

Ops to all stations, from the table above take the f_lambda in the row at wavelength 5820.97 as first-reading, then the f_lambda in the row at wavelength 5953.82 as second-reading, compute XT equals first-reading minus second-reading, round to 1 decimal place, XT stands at 0.3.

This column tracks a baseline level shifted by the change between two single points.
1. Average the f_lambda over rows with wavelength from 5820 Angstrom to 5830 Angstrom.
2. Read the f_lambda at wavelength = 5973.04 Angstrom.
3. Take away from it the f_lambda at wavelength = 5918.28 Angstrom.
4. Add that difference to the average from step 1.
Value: 4.0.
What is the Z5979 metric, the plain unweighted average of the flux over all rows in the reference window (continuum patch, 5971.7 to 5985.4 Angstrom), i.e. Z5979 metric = 3.29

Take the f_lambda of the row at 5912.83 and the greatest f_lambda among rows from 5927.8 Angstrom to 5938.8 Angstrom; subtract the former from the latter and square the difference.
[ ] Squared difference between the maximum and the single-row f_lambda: 1.3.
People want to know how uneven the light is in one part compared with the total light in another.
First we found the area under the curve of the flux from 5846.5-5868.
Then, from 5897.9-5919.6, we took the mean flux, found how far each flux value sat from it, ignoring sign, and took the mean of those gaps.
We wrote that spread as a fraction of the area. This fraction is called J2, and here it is 0.0035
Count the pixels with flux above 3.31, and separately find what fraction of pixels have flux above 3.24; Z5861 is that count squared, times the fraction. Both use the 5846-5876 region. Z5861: 11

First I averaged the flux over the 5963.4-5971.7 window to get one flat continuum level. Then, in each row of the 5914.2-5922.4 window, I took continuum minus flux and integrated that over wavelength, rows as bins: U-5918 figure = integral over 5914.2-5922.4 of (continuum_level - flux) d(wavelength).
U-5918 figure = 3.6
